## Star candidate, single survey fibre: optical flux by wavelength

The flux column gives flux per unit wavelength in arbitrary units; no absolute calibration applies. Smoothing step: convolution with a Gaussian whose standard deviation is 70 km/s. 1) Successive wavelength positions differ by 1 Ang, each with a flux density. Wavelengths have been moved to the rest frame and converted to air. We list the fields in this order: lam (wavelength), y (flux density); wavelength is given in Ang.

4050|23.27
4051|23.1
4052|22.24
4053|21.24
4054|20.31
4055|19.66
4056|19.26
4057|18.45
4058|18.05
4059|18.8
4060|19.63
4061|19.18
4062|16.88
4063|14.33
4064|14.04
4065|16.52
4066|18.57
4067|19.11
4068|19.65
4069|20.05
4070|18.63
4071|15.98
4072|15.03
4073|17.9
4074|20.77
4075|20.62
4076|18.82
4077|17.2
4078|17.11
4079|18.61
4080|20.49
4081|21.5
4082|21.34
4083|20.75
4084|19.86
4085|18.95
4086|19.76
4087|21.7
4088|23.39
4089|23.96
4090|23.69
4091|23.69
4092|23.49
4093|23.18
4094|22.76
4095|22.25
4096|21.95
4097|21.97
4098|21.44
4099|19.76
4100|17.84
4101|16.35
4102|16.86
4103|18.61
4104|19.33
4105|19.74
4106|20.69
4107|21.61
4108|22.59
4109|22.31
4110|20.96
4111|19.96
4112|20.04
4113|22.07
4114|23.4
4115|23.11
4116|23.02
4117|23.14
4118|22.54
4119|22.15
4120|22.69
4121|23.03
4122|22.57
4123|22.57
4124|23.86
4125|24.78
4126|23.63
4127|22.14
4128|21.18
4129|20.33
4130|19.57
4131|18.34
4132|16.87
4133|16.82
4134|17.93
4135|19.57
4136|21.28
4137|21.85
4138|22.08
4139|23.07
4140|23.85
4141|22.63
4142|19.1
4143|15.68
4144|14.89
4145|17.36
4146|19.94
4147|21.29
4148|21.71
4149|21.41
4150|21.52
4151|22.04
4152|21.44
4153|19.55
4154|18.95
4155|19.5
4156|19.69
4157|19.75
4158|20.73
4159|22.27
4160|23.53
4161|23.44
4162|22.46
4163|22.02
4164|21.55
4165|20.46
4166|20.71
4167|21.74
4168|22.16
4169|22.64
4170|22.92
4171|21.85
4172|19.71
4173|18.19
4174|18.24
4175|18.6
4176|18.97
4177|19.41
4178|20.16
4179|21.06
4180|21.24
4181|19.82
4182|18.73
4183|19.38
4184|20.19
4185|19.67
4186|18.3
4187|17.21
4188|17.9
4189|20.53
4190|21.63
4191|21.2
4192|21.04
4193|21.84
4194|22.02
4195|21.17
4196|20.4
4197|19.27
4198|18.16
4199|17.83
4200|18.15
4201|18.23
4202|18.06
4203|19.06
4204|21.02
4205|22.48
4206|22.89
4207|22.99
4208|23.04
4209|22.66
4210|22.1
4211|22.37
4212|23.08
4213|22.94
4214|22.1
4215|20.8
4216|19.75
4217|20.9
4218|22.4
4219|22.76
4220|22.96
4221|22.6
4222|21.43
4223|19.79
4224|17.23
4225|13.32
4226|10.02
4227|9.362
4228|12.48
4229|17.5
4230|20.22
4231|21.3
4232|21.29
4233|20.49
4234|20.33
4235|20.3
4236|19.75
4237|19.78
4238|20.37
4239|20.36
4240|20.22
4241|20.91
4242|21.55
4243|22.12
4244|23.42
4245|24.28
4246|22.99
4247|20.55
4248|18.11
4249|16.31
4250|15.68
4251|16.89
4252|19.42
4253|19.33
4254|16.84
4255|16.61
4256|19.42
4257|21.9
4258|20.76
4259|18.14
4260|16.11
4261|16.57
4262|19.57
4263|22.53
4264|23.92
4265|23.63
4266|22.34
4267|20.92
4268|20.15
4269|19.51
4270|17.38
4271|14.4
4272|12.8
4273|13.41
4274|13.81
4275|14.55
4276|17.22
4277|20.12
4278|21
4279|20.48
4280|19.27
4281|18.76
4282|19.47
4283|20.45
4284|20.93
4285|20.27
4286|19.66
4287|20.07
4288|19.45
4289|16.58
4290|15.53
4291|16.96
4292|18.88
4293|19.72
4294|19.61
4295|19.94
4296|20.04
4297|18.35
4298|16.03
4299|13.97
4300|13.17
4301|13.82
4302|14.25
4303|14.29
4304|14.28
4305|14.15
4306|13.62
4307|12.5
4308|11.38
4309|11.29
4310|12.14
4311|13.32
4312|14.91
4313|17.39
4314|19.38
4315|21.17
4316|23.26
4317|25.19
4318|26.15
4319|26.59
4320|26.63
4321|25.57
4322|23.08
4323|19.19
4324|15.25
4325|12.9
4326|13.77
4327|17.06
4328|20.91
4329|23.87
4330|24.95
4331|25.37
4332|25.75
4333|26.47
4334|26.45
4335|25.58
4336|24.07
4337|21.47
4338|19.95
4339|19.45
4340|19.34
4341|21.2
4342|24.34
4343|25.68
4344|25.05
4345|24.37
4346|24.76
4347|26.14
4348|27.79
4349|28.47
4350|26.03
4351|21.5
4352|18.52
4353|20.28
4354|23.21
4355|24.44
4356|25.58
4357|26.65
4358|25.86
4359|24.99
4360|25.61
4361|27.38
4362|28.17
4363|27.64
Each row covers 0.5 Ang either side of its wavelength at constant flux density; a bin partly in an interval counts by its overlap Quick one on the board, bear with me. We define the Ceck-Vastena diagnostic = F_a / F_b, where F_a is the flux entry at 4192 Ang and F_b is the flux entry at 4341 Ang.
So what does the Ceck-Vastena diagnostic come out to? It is 0.99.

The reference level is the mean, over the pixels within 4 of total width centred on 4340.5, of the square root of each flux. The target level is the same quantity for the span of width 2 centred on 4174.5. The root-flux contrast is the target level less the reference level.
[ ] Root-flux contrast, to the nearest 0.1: -0.3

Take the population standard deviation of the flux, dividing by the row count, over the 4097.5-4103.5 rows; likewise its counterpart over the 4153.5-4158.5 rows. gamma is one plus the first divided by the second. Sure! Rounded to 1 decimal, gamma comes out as 4.0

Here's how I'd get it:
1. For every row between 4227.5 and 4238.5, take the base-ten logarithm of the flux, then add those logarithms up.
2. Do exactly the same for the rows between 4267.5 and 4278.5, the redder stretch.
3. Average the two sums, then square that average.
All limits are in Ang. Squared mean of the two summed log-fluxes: 189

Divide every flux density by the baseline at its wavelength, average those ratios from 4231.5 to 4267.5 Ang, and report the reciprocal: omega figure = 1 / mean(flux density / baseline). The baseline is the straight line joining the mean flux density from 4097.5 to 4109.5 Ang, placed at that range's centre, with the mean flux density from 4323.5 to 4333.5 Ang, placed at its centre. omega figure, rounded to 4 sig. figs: 1.011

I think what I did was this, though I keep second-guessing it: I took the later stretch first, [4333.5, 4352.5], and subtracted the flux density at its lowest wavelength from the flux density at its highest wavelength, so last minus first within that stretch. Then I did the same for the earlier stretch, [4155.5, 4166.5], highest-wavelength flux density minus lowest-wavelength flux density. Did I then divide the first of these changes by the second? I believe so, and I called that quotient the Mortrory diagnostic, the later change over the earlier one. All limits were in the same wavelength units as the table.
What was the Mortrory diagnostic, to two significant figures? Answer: -7.8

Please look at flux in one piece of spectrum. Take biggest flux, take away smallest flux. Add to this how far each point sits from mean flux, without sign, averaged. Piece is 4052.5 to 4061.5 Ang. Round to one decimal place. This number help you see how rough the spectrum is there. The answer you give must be 3.9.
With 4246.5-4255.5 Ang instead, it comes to 6.3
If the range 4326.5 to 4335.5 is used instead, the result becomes 11.7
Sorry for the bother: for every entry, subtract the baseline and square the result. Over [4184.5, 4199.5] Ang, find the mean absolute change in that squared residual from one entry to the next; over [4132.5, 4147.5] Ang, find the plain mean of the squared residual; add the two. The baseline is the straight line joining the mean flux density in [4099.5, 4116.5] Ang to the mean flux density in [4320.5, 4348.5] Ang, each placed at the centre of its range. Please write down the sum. 11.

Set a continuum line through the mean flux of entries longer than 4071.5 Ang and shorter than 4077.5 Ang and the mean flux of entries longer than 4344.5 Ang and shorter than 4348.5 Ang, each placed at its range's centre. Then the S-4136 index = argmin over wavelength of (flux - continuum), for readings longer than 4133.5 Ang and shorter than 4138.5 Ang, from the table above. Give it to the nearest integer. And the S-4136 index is 4134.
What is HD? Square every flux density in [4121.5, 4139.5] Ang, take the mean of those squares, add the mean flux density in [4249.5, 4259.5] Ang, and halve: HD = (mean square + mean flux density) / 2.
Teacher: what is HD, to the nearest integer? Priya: 233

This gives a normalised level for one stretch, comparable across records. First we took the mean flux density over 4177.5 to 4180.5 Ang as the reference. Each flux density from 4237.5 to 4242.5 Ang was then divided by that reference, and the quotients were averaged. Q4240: 0.99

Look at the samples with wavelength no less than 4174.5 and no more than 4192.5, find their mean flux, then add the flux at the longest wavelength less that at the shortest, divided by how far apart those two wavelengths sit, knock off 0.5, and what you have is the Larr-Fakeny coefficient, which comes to 19.4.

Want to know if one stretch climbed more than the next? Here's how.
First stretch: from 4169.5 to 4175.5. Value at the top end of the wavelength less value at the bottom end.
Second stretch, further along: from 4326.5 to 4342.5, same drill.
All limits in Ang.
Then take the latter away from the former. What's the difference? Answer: -12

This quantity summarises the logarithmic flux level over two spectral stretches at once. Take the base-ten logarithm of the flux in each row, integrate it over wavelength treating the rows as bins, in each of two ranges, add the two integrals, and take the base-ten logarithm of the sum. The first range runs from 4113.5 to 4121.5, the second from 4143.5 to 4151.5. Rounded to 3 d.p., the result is 1.328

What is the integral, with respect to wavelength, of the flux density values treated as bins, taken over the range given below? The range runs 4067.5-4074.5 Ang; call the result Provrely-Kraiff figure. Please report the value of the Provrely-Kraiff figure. 128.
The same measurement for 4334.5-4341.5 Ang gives 151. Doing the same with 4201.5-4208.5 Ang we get 150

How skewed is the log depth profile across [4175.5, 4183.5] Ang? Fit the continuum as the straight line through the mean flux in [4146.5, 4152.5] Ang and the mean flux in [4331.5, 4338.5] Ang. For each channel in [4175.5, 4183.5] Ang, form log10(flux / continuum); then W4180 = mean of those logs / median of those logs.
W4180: 0.91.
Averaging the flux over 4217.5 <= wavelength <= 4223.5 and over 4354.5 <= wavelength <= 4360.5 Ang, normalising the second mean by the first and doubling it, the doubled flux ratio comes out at 2.32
